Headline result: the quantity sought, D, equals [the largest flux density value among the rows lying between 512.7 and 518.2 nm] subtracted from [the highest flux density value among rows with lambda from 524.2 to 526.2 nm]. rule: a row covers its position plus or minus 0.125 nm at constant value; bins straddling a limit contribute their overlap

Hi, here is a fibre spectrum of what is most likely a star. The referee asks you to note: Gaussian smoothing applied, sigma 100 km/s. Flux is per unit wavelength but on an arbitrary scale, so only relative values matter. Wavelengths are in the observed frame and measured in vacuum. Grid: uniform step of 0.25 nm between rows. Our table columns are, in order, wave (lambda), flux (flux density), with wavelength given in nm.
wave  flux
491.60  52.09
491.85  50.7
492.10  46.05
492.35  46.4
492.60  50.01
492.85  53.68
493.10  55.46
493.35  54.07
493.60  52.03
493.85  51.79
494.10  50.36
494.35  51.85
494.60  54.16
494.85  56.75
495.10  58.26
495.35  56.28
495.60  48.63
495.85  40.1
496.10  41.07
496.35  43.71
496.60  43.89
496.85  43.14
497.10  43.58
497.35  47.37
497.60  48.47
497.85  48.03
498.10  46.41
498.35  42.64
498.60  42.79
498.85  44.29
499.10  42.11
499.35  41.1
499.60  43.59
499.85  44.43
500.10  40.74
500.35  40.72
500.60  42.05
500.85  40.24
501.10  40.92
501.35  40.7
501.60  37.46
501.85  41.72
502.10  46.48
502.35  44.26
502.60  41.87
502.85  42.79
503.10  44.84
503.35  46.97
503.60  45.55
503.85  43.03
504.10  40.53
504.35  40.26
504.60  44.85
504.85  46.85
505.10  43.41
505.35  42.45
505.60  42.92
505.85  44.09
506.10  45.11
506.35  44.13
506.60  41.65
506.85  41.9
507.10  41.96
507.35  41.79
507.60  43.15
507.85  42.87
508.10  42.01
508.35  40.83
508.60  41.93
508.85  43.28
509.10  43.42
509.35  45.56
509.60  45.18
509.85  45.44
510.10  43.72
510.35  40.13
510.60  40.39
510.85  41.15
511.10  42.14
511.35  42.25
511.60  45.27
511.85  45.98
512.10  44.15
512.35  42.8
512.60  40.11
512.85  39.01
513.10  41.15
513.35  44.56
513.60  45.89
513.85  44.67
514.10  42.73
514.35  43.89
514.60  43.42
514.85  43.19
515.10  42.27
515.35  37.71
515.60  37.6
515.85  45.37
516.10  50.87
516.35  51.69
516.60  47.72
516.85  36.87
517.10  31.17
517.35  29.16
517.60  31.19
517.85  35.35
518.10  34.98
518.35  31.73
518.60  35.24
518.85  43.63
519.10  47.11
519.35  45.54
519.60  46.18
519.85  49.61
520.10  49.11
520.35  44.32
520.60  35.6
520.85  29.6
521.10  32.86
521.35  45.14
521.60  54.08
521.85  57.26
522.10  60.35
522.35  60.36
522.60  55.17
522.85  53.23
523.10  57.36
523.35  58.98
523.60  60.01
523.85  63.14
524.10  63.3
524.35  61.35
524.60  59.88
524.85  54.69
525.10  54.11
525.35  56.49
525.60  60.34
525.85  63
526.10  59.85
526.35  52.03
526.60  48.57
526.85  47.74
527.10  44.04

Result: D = 11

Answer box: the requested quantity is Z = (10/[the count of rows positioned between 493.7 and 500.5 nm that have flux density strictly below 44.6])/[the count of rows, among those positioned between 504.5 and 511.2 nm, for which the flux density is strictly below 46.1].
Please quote 0.026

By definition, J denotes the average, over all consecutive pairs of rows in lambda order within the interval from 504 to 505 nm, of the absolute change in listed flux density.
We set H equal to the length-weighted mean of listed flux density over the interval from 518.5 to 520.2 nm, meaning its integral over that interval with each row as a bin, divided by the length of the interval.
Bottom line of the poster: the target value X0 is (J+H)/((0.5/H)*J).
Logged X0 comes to 1885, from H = 45.3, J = 2.3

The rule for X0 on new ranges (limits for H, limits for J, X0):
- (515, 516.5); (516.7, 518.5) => 1435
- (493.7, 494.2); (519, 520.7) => 1701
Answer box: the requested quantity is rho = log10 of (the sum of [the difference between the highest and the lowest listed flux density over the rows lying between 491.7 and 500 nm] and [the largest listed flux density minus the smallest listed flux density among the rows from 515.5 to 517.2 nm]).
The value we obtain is 1.59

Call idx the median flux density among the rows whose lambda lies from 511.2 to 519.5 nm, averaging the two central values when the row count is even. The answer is 42.8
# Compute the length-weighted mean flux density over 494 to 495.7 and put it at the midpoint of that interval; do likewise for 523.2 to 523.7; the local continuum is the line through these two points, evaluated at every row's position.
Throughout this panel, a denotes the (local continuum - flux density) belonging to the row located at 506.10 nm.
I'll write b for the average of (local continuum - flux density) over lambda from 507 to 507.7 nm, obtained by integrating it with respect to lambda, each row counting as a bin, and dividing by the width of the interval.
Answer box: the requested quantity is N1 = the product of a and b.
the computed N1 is 153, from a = 10.9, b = 14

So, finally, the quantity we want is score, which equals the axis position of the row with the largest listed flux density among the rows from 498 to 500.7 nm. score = 498.10 nm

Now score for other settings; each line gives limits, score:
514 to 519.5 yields 516.35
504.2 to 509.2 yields 504.85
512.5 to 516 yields 513.60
